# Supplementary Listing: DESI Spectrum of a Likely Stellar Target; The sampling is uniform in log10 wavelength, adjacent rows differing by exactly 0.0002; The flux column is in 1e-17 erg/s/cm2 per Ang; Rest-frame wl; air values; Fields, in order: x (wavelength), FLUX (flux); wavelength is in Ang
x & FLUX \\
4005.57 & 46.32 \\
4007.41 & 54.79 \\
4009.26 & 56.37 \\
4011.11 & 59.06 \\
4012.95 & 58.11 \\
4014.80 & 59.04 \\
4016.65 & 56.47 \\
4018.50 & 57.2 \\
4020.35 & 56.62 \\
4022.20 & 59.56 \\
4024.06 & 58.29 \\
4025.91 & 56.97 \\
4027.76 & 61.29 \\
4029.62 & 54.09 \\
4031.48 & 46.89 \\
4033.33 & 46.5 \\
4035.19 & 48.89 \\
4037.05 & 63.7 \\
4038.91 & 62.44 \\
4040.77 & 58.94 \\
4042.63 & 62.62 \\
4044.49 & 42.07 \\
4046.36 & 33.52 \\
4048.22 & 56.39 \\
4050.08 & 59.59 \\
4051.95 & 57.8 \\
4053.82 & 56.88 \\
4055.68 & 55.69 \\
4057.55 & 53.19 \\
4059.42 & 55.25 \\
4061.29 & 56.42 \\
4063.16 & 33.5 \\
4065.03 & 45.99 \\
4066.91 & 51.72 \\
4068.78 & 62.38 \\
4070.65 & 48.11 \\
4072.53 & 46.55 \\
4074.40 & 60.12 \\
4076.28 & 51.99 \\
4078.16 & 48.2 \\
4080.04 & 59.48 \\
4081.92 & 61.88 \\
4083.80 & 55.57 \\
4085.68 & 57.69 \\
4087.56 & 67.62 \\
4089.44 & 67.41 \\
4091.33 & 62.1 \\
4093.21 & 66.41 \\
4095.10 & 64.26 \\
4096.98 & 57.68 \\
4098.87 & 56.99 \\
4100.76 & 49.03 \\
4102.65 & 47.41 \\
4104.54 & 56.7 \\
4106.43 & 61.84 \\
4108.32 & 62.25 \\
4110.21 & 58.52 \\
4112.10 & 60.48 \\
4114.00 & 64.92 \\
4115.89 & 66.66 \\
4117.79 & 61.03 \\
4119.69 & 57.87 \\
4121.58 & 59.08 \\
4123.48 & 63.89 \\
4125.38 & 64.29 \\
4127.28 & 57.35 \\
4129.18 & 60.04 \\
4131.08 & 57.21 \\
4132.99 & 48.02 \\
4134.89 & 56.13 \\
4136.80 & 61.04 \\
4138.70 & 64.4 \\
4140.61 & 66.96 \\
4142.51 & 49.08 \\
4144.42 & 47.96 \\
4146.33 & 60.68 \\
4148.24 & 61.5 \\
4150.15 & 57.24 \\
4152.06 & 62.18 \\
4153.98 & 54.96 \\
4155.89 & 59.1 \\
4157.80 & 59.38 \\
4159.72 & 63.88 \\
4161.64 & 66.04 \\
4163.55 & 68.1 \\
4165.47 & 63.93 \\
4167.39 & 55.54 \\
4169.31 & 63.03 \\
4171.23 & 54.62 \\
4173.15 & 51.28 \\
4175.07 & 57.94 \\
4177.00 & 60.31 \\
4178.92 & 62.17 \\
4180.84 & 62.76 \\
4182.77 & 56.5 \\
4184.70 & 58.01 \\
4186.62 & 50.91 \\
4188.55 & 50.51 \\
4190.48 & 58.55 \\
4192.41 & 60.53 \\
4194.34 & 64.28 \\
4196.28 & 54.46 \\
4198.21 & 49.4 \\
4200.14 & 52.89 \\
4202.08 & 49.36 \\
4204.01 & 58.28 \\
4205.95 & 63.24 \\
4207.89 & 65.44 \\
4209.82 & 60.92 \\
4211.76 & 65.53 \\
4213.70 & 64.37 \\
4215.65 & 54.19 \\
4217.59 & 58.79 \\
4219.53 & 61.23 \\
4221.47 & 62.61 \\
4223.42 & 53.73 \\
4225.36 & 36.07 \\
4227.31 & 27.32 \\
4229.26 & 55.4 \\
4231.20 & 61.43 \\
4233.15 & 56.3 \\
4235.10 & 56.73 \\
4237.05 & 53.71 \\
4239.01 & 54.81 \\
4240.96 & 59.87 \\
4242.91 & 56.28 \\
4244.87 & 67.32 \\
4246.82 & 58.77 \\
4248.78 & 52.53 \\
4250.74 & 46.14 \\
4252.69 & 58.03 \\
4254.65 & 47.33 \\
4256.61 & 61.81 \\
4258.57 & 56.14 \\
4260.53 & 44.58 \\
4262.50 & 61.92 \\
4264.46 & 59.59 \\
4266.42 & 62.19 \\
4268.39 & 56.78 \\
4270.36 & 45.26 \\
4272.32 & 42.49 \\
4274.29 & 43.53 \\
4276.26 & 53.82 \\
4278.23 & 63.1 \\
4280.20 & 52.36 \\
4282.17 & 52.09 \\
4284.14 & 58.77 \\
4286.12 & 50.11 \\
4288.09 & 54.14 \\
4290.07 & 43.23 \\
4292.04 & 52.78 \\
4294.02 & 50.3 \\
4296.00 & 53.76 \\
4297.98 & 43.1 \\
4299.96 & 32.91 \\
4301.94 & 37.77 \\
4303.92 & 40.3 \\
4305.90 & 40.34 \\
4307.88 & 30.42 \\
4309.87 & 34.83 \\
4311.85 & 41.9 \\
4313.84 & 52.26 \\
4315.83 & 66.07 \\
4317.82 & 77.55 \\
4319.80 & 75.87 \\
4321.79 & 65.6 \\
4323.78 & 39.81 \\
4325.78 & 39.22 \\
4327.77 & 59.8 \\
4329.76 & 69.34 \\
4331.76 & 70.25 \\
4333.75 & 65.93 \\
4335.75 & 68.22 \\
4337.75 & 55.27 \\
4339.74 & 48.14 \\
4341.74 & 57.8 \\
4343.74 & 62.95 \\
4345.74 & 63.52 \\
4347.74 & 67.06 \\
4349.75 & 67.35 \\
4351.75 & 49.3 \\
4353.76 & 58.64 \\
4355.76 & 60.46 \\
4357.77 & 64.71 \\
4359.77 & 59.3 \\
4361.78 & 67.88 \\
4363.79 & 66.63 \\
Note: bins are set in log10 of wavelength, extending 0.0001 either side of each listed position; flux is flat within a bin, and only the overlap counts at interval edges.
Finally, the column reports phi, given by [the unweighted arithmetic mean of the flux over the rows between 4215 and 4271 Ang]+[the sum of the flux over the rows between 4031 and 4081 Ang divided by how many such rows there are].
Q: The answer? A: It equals 107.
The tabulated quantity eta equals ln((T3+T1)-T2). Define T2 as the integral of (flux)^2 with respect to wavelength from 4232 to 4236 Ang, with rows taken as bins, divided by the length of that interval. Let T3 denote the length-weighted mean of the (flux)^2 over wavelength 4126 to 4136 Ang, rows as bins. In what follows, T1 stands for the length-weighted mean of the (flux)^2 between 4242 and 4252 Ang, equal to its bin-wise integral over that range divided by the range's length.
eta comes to 8.06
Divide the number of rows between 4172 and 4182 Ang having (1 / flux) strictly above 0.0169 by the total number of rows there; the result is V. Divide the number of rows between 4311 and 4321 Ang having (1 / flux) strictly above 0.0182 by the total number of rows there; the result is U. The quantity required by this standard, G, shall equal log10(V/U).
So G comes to 0.0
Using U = 0.4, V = 0.40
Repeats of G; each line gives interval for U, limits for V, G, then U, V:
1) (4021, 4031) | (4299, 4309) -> 0.7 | 0.2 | 1.00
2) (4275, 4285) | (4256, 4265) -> -0.2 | 0.6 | 0.40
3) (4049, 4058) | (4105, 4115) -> 0.0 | 0.2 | 0.20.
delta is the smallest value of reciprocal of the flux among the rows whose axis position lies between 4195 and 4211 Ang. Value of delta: 0.0153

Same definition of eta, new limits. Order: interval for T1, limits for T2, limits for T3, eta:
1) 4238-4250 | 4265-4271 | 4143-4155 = 8.17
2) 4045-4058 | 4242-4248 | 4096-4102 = 7.67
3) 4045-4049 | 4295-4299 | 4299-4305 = 7.00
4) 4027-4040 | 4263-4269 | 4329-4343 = 8.12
